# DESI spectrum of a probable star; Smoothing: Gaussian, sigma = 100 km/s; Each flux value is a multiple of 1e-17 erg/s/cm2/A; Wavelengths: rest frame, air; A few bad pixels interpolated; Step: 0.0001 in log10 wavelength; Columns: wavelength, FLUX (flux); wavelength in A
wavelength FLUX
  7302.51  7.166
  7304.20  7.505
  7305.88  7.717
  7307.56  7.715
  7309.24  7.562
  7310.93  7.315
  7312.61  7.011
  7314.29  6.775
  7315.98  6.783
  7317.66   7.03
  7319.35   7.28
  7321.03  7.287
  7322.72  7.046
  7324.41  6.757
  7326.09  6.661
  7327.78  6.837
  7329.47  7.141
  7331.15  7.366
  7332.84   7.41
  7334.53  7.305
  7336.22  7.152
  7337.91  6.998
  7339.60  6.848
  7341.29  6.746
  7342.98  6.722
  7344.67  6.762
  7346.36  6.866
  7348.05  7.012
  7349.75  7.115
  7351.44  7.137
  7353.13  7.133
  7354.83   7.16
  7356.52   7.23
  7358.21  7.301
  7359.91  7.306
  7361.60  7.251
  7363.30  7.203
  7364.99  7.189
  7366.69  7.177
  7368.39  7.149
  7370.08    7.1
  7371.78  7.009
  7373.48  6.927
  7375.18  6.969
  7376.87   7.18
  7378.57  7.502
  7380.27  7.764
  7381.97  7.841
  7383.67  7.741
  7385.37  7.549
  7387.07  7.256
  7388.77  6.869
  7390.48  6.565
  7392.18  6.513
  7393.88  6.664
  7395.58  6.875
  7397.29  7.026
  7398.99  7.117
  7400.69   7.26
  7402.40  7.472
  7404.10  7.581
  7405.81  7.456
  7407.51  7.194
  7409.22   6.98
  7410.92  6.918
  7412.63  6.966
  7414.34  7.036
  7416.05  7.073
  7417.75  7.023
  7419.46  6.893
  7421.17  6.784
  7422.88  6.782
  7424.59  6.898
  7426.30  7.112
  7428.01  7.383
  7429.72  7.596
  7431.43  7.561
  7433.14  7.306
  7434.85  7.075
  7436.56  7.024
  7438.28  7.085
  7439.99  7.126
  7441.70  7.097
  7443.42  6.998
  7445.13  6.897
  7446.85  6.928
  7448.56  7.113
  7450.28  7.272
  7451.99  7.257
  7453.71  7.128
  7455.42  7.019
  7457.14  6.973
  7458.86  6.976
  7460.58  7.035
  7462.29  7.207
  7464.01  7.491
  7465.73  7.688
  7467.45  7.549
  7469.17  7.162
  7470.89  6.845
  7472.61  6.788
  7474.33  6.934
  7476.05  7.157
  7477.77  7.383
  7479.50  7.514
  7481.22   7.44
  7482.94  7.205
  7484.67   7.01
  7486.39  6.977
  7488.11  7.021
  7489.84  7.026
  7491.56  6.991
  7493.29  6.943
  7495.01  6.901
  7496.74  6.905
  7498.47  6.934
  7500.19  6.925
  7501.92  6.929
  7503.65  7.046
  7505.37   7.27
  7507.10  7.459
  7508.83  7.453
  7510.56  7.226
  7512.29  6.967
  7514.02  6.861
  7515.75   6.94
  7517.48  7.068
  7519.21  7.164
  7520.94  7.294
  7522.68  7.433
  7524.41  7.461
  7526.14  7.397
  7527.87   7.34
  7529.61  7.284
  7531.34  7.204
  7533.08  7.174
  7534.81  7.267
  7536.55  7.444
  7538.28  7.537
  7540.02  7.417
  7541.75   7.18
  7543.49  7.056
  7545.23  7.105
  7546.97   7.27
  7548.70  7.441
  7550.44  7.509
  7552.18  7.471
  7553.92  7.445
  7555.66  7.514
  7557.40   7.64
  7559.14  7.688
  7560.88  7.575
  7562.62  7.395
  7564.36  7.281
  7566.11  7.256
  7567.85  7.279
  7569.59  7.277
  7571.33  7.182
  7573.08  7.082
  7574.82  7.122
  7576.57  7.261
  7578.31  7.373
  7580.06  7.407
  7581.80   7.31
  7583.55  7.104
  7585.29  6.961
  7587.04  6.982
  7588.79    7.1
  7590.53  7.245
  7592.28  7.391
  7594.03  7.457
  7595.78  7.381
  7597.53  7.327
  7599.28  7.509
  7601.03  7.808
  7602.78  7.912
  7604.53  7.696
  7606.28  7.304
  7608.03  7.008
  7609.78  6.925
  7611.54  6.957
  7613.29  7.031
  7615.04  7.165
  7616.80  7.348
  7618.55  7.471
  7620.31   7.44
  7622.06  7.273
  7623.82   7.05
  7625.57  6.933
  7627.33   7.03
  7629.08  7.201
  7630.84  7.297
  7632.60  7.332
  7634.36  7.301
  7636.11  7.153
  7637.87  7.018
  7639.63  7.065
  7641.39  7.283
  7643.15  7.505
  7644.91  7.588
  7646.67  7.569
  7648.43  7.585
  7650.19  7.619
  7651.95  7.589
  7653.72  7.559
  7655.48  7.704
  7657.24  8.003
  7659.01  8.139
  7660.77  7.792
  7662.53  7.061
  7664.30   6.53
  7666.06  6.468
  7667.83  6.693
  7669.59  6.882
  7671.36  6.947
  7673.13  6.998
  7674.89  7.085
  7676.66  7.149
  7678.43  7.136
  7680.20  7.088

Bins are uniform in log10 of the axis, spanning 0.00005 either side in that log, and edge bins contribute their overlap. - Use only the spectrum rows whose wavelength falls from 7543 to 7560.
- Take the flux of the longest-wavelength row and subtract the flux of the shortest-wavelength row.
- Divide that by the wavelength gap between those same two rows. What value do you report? 0.040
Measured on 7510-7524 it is 0.017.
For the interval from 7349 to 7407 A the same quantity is 0.006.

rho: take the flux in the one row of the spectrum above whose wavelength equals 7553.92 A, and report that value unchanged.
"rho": 7.445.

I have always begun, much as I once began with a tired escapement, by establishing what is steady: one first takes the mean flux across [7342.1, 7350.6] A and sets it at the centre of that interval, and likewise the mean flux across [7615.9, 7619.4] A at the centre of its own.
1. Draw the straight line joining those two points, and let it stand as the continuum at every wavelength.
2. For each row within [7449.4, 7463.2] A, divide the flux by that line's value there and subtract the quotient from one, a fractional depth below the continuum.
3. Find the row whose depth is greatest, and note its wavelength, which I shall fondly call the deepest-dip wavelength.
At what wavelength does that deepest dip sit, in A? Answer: 7458.86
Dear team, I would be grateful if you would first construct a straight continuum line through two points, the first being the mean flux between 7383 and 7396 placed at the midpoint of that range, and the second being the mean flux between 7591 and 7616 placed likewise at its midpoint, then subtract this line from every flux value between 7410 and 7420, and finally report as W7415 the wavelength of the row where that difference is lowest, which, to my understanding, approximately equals 7419.46 A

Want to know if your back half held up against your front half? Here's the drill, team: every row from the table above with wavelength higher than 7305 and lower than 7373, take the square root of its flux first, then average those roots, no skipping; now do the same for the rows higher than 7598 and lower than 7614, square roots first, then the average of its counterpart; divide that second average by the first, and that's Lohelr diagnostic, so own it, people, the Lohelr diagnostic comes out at 1.02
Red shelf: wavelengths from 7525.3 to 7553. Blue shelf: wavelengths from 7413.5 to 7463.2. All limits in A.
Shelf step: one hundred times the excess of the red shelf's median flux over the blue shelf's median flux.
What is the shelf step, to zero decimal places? 24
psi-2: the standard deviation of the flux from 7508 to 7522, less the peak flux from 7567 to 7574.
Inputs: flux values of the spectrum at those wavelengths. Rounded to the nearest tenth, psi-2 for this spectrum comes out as -7.1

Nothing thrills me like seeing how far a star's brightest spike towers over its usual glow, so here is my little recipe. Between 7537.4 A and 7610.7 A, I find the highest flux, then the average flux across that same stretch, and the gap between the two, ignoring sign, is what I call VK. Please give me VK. 0.57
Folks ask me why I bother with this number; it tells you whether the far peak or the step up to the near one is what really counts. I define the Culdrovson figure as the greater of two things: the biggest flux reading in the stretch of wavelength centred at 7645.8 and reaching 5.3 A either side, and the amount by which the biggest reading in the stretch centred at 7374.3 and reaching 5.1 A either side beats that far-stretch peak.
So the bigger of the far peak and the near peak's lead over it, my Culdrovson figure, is 7.6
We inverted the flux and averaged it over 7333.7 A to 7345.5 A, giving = 0.1444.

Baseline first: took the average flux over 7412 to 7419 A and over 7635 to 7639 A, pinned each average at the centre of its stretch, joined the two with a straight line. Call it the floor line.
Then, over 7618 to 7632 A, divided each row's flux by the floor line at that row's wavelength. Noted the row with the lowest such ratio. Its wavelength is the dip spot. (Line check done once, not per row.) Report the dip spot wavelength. 7625.57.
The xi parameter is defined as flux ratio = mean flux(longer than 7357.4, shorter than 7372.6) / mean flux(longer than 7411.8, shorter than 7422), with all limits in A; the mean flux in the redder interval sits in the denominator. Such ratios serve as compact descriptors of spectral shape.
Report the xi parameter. 1.03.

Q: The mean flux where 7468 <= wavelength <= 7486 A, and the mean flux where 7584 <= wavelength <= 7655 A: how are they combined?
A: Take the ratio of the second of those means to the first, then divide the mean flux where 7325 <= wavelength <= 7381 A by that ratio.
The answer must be 6.95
